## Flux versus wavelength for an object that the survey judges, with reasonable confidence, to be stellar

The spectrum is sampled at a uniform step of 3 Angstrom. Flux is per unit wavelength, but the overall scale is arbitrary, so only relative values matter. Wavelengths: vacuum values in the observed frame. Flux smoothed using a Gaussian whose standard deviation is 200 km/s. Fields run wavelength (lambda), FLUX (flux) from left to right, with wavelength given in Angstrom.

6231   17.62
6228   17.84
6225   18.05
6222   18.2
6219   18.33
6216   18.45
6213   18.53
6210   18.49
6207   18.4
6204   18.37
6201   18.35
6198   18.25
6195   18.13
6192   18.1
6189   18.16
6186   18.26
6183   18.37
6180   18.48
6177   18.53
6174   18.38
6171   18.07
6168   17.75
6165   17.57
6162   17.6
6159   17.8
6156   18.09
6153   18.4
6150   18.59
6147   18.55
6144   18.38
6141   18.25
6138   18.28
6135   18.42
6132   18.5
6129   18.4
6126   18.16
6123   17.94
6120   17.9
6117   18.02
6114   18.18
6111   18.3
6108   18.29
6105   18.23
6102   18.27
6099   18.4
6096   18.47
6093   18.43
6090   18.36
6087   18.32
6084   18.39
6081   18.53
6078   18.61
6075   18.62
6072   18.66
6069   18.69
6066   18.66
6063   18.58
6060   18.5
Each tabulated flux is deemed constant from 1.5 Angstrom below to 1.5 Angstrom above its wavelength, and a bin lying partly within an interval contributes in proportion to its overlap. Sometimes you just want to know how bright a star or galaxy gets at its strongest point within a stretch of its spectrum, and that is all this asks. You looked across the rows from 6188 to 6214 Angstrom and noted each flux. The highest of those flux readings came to 18.53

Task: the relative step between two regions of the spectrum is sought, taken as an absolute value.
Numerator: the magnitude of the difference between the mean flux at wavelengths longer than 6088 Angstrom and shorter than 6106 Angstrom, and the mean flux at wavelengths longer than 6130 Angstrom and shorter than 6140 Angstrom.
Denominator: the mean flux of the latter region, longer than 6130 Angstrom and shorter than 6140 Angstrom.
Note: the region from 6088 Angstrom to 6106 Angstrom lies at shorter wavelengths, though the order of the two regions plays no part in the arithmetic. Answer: 0.002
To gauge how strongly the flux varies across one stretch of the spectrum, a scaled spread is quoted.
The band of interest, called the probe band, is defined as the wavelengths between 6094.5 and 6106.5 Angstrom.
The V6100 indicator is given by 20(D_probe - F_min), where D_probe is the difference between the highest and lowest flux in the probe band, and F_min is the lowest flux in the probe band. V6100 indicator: -360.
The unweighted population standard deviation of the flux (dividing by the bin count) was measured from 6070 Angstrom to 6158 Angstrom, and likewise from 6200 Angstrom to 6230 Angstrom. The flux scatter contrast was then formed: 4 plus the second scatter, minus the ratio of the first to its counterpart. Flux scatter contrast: 3.3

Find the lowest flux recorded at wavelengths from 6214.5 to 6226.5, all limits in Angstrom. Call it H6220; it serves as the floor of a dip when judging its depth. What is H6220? 18.05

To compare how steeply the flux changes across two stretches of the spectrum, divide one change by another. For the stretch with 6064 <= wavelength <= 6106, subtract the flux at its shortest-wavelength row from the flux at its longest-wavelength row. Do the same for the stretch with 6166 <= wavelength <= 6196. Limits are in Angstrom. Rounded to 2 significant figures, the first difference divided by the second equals -1.1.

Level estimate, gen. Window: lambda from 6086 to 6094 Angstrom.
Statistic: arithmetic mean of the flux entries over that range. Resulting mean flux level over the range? 18.37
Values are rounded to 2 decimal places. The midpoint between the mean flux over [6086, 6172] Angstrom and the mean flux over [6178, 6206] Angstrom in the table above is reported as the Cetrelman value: 18.24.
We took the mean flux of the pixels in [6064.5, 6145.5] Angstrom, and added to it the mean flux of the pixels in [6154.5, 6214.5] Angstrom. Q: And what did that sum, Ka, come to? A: 36.5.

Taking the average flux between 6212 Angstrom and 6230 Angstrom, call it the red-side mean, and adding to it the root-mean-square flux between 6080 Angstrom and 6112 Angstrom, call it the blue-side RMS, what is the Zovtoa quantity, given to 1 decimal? 36.6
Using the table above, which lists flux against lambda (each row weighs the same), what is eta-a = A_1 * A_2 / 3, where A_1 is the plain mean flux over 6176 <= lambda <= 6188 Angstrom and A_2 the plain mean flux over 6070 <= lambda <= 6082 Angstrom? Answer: 114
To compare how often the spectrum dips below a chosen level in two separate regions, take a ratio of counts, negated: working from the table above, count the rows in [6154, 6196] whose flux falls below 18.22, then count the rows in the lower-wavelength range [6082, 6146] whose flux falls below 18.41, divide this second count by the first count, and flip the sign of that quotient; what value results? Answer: -1.9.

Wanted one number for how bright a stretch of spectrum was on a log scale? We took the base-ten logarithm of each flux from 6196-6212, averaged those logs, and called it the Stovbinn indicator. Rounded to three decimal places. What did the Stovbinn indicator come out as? 1.264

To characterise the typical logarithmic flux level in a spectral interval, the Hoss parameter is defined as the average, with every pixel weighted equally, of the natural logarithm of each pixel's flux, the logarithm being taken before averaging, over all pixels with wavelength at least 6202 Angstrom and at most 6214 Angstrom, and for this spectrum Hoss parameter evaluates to 2.91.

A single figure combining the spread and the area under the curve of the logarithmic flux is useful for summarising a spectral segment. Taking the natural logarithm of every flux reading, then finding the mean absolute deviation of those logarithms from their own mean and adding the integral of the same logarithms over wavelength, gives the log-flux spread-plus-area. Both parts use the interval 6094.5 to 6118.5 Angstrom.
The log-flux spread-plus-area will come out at 70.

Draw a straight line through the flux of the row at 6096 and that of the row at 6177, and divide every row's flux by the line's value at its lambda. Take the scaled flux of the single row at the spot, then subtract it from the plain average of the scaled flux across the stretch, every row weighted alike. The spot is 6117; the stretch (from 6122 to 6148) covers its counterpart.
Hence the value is 0.016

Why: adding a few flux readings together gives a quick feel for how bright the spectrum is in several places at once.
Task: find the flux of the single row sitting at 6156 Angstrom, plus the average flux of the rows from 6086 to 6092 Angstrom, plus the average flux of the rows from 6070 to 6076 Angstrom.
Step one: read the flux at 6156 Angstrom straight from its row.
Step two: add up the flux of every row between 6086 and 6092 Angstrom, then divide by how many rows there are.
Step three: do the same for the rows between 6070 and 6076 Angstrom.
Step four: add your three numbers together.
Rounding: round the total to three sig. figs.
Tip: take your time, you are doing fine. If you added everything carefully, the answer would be 55.1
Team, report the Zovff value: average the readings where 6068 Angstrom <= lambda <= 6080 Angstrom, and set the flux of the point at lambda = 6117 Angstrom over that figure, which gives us 0.97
